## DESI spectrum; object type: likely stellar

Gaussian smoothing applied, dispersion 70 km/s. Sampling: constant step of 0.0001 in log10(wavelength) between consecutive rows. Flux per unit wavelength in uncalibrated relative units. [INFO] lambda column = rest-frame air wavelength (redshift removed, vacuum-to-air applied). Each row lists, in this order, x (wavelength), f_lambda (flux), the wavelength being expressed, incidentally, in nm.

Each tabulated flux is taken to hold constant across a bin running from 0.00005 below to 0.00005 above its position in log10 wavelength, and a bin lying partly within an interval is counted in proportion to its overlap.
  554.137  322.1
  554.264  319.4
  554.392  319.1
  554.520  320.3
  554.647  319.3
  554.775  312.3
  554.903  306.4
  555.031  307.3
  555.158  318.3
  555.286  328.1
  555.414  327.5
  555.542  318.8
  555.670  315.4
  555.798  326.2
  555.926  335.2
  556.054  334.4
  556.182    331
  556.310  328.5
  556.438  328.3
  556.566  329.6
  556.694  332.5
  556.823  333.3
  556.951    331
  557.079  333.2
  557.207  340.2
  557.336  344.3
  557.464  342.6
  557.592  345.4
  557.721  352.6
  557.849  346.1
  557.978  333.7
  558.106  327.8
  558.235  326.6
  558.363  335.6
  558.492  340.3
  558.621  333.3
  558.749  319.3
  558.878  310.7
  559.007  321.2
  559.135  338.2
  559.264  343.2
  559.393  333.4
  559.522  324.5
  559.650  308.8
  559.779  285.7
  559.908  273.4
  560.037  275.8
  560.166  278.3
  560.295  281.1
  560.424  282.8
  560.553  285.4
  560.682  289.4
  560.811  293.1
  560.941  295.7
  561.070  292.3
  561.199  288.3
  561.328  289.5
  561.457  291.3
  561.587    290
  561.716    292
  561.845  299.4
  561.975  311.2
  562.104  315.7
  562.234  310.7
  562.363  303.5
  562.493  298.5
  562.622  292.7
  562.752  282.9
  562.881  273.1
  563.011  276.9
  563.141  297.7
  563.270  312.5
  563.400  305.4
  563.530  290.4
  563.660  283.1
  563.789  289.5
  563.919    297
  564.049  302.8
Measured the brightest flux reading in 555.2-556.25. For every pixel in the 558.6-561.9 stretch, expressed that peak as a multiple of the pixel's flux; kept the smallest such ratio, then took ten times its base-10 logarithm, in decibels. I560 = -0.10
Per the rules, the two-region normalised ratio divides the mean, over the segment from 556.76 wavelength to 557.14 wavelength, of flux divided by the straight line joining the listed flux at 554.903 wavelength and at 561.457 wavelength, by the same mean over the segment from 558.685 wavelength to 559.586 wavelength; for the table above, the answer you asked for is 1.00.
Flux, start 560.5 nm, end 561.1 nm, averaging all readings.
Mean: 291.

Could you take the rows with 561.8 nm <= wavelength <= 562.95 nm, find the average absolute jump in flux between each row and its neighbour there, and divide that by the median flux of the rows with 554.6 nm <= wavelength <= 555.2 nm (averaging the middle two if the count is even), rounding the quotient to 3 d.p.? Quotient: 0.024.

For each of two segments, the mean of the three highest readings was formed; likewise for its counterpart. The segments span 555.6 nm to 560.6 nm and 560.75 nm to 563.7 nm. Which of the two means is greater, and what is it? 348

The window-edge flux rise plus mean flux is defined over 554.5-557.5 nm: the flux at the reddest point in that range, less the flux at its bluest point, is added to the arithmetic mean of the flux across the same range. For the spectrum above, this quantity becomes 349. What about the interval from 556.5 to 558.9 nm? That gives 316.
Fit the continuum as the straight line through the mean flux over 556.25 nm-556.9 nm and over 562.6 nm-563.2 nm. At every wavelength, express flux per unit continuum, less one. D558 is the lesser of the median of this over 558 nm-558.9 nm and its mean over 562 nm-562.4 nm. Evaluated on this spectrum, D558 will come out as 0.027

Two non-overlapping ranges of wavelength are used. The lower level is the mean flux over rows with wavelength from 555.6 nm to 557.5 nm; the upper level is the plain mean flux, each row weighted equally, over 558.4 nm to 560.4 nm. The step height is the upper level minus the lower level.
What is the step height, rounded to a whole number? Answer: -21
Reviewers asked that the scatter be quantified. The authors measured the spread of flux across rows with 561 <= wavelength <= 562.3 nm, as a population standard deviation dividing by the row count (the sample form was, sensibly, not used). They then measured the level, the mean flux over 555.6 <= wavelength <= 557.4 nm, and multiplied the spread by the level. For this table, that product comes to 3307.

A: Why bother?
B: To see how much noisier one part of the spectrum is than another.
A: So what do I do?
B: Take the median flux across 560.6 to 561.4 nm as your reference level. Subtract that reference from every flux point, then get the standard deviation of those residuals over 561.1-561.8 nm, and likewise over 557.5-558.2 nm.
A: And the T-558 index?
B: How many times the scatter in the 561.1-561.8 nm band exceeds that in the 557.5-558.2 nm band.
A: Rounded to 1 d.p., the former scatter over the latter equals 0.1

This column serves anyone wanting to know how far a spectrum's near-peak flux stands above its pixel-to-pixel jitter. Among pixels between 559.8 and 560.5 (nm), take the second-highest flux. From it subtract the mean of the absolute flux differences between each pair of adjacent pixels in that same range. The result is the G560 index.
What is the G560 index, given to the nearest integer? 279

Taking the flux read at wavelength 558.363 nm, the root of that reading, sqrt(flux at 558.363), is 18.3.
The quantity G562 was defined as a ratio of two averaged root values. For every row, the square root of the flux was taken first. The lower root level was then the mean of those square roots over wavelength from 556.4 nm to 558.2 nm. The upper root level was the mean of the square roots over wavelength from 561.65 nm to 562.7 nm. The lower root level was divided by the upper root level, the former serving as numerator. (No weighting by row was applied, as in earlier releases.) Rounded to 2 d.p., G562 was 1.06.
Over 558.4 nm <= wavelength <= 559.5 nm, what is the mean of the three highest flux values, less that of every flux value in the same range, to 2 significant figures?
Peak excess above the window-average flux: 11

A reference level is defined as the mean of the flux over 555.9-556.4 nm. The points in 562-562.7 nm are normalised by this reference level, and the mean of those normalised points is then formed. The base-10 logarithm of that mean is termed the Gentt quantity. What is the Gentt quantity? -0.04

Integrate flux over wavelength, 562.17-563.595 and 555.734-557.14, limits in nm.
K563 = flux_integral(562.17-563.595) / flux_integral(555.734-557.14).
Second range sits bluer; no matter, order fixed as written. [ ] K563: 0.90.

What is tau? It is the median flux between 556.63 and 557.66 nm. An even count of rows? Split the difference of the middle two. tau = 337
